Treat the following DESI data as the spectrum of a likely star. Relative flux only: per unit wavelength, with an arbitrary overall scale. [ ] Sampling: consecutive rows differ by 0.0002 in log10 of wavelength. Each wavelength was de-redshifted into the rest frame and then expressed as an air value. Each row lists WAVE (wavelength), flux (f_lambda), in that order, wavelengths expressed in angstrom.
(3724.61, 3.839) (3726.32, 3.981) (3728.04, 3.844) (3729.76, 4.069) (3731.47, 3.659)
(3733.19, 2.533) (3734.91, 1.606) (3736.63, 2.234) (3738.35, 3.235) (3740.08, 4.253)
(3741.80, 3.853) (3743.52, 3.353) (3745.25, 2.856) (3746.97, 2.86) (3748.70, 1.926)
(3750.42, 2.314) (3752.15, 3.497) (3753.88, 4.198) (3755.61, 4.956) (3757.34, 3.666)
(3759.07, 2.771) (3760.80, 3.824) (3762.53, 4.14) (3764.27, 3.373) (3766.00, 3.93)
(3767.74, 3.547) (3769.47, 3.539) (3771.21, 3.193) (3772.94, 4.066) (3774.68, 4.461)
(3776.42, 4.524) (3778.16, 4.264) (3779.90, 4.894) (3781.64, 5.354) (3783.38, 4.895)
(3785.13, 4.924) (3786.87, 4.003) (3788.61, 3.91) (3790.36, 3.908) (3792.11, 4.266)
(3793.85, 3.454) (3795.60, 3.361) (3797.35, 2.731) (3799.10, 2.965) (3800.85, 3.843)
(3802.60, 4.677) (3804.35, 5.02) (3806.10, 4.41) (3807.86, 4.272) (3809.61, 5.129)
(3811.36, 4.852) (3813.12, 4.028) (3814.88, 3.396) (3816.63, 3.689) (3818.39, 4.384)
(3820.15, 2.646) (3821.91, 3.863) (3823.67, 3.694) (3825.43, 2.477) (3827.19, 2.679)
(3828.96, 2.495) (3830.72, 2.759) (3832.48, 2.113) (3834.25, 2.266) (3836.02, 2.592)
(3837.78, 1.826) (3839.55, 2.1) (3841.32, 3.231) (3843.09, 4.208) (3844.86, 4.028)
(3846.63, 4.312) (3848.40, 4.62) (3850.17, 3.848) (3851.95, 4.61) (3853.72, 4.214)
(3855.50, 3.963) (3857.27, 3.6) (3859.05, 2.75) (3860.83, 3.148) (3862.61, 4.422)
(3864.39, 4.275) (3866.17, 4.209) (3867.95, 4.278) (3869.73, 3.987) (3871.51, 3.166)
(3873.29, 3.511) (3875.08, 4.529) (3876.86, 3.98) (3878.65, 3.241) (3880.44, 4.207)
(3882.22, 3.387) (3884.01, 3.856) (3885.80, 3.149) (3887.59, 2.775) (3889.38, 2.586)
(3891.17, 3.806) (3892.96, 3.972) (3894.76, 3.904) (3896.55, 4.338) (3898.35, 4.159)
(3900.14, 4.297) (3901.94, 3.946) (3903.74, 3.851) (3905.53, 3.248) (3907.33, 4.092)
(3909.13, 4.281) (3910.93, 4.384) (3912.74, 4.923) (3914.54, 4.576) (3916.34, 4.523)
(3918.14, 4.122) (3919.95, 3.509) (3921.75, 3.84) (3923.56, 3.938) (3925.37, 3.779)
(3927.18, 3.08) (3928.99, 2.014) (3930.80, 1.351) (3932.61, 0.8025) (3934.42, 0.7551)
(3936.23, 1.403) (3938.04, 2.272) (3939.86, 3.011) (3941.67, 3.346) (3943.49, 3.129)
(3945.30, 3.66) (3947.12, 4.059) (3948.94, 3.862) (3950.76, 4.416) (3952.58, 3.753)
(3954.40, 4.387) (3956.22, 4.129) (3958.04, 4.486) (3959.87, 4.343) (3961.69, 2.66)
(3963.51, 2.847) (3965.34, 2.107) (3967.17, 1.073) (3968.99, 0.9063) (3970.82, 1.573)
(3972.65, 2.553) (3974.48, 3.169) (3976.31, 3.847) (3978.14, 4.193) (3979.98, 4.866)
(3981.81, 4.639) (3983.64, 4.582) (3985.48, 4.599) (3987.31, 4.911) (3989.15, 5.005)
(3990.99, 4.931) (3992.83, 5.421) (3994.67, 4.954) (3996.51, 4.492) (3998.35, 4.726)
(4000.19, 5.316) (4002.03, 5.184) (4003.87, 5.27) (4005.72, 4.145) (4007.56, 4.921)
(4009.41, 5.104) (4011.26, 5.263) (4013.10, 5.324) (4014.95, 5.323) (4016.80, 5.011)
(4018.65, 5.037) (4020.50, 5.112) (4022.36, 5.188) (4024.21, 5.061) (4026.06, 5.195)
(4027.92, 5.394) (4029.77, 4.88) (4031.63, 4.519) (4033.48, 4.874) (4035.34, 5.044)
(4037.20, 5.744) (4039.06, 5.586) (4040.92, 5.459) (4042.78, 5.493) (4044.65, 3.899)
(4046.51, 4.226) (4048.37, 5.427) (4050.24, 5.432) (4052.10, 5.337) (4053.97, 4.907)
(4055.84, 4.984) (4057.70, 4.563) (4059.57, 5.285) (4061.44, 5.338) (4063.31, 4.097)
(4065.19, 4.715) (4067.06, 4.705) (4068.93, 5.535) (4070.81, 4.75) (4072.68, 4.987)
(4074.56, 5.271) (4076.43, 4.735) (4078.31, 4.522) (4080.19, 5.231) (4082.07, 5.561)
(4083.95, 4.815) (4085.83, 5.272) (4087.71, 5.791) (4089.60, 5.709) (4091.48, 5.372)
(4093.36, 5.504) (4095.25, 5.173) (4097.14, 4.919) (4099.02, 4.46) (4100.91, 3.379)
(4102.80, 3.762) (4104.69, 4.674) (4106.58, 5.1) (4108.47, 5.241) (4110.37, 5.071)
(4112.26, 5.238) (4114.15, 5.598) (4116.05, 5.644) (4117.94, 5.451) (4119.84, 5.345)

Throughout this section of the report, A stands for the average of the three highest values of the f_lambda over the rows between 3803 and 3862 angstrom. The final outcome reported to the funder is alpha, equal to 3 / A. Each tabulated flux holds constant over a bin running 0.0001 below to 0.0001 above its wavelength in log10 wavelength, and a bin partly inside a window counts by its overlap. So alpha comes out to 0.600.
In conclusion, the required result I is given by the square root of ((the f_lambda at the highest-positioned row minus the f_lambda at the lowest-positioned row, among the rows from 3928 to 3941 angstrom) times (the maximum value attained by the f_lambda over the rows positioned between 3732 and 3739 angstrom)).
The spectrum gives 1.8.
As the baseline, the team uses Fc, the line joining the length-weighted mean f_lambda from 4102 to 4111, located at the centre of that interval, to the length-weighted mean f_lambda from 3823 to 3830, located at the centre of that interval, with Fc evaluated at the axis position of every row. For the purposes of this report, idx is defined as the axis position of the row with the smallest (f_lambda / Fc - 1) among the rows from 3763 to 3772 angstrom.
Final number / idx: 3771.21 angstrom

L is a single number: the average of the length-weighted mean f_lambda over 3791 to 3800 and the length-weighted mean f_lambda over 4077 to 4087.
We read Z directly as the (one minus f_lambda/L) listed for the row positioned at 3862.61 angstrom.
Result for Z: -0.05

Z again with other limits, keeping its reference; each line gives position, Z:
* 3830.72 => 0.35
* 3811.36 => -0.15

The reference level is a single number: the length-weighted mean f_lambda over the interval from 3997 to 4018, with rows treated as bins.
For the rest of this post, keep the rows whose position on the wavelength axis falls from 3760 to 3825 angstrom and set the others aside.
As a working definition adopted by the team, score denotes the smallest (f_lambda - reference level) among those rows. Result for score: -2.4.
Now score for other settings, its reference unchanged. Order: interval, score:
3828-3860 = -3.2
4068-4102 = -1.7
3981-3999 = -0.6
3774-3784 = -0.8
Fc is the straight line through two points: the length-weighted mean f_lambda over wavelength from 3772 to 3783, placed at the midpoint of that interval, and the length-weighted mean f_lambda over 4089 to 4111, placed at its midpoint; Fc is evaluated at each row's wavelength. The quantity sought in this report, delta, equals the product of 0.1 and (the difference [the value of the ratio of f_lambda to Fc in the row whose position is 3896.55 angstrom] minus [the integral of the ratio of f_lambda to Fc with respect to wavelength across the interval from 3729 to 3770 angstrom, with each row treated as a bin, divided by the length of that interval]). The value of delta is 0.02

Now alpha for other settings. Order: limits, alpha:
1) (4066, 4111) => 0.528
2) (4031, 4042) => 0.536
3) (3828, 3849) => 0.685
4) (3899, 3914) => 0.662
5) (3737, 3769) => 0.671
